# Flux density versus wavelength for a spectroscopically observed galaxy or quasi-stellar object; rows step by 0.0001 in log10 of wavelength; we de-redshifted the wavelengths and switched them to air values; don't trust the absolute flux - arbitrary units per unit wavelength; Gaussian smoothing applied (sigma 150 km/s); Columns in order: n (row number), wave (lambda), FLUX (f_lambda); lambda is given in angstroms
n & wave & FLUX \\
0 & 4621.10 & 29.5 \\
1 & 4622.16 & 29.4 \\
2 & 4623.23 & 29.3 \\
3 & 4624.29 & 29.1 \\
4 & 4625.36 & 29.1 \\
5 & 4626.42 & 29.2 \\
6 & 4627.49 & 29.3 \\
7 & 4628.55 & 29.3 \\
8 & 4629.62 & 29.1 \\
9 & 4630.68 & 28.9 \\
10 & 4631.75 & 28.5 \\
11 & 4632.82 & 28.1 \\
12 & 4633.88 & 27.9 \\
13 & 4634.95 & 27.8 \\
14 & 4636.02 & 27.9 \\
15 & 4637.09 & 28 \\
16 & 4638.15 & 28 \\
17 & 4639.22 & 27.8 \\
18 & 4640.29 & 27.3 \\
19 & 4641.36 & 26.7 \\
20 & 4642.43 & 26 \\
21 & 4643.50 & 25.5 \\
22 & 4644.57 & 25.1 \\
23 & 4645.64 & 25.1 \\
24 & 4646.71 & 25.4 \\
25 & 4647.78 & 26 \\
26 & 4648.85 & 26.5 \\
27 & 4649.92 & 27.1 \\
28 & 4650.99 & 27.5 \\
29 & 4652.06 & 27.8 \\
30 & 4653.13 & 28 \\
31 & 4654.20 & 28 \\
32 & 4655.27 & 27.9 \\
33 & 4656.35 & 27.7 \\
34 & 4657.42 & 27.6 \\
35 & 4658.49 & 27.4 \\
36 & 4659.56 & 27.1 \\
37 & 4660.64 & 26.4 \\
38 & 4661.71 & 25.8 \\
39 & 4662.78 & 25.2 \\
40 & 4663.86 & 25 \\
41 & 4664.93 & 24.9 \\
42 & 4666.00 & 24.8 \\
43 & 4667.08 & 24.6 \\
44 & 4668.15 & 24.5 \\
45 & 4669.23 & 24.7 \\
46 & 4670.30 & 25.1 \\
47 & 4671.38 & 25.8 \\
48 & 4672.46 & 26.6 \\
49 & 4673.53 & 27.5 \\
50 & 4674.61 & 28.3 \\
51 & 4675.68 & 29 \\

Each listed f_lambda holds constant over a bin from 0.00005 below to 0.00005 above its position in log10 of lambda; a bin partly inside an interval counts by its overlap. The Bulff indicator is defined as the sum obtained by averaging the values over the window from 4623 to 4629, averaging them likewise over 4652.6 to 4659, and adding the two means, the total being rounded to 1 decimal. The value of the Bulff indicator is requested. 57.0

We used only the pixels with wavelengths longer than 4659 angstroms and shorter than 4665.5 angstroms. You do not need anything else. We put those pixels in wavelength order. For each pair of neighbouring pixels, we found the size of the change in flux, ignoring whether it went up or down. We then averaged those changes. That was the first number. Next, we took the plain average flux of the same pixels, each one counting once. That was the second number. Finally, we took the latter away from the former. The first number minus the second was -25.3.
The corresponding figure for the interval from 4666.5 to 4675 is -25.3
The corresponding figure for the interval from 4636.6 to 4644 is -26.6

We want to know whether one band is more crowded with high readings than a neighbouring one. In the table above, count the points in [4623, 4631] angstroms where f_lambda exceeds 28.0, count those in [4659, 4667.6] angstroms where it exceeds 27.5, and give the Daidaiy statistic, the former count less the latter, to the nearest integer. 8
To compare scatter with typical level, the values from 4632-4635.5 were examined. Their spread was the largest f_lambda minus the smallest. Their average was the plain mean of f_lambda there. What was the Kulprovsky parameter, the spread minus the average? -28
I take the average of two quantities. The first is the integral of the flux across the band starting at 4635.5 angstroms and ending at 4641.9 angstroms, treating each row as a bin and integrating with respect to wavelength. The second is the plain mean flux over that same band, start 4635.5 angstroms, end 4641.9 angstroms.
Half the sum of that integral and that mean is 102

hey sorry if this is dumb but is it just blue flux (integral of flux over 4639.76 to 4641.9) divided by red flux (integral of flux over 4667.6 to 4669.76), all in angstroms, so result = 1.09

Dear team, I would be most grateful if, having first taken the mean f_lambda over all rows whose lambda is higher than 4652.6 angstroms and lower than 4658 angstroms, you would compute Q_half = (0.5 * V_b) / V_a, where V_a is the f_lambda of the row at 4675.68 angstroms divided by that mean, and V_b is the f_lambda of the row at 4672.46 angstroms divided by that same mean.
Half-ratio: 0.46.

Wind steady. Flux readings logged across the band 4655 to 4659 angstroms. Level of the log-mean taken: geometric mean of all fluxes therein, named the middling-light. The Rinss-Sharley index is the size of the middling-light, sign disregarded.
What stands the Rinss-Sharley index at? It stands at 27.6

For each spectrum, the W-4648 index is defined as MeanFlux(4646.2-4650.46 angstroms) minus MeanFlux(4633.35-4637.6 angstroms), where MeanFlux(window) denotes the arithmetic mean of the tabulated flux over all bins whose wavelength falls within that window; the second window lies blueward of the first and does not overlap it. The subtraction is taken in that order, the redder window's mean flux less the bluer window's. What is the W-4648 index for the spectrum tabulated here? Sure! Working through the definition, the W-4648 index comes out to -1.6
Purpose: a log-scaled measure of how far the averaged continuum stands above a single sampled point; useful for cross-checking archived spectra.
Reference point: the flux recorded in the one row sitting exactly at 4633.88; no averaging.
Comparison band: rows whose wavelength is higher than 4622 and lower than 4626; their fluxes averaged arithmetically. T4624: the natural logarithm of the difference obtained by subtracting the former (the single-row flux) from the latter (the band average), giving 0.3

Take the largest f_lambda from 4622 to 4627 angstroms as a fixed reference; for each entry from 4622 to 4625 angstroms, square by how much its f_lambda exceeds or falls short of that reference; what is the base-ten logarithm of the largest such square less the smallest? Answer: -1.0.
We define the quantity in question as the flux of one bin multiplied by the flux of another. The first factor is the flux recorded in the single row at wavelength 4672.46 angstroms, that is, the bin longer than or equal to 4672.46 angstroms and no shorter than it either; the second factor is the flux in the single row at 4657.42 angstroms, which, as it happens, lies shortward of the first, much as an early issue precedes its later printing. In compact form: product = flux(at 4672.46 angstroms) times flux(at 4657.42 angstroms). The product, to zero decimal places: 734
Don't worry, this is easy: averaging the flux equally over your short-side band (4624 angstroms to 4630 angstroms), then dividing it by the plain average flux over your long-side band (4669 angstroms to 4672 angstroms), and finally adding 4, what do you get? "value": 5.16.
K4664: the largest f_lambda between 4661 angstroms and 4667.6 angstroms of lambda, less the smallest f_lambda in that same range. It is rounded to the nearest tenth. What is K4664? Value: 1.2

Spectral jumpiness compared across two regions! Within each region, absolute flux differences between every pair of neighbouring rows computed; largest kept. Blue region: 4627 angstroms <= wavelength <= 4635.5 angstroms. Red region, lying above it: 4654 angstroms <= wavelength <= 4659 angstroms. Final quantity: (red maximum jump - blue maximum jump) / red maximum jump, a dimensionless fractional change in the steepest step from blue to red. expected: -1.0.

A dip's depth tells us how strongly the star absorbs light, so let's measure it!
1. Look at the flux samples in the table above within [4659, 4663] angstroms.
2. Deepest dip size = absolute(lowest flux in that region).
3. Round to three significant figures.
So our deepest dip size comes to 25.2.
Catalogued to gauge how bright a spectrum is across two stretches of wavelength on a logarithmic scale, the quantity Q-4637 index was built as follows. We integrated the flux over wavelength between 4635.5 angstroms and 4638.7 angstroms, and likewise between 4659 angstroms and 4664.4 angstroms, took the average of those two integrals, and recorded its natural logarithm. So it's 4.74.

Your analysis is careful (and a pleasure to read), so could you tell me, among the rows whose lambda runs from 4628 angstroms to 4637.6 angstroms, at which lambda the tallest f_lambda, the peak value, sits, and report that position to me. 4628.55 angstroms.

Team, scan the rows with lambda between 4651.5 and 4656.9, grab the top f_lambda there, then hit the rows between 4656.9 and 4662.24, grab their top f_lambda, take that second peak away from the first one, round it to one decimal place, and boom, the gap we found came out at 0.4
